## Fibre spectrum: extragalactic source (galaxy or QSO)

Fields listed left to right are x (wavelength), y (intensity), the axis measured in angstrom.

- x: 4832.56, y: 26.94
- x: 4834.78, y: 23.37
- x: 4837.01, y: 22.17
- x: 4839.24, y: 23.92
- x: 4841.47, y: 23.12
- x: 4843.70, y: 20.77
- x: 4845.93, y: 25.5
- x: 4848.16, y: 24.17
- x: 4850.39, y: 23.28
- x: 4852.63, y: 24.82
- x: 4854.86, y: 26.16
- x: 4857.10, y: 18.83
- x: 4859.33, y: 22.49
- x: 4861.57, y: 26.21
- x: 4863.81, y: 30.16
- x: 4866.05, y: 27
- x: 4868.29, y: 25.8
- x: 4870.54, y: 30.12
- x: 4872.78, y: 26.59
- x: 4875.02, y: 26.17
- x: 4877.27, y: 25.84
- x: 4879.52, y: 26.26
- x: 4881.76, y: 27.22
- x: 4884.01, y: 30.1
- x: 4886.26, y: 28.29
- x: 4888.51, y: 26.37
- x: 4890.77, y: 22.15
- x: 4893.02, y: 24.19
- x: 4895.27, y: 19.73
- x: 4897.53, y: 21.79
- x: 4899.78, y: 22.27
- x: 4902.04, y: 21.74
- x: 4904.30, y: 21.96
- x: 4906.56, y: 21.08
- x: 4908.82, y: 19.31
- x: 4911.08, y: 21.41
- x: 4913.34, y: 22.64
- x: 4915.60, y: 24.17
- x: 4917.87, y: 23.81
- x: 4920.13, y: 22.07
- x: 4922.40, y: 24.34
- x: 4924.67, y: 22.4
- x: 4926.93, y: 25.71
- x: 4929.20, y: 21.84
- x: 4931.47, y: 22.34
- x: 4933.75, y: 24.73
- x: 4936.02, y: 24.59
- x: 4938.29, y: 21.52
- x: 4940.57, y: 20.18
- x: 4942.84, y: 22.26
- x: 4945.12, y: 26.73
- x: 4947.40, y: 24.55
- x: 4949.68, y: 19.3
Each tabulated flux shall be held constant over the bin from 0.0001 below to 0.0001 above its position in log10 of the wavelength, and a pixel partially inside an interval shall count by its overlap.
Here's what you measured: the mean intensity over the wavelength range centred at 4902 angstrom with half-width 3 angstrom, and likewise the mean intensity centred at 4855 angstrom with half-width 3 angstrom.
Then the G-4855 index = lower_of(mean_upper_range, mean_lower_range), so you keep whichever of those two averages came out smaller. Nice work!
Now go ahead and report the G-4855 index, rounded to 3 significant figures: 22.0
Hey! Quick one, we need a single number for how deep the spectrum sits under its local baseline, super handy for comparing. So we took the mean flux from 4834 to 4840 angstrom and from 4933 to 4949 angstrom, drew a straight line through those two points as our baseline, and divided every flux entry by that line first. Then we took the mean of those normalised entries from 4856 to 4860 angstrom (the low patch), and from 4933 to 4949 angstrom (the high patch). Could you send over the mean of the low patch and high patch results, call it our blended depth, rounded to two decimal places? 0.94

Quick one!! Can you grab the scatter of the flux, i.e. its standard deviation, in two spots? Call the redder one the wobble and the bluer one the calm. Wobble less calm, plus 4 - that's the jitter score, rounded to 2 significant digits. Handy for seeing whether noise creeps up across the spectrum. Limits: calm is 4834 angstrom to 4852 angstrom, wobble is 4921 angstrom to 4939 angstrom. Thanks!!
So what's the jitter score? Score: 4.2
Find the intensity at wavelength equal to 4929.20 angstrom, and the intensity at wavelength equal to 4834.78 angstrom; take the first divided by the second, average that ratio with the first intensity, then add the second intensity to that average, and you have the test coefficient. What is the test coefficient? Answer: 34.8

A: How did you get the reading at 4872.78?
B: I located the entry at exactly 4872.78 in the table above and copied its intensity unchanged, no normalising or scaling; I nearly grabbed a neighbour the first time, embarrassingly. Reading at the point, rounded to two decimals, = 26.59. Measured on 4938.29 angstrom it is 21.52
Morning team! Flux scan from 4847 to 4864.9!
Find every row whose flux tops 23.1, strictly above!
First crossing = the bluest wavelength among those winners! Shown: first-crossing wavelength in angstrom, 4848.16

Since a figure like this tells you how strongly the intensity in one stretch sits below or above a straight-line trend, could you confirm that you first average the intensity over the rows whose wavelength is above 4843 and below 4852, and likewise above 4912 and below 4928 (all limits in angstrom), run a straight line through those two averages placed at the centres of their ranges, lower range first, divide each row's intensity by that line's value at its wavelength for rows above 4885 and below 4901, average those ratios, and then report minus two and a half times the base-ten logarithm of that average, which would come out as 0.00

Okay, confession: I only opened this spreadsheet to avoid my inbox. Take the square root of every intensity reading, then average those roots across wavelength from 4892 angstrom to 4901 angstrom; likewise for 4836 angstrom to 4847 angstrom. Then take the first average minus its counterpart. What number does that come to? -0.12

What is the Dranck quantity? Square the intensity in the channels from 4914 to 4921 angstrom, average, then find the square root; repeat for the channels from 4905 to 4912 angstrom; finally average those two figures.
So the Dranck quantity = 22.0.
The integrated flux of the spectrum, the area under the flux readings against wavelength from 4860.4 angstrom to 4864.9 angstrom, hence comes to 126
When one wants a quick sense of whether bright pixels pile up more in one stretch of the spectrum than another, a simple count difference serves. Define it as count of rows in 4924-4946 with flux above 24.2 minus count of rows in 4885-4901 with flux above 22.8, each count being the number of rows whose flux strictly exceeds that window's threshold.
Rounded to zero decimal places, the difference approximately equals 1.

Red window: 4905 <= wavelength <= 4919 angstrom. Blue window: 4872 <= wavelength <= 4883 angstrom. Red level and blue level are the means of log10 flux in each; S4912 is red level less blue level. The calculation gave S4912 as -0.08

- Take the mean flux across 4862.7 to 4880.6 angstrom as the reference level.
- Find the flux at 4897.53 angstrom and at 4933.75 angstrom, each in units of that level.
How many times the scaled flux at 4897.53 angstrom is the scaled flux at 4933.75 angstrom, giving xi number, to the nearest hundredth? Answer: 1.13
